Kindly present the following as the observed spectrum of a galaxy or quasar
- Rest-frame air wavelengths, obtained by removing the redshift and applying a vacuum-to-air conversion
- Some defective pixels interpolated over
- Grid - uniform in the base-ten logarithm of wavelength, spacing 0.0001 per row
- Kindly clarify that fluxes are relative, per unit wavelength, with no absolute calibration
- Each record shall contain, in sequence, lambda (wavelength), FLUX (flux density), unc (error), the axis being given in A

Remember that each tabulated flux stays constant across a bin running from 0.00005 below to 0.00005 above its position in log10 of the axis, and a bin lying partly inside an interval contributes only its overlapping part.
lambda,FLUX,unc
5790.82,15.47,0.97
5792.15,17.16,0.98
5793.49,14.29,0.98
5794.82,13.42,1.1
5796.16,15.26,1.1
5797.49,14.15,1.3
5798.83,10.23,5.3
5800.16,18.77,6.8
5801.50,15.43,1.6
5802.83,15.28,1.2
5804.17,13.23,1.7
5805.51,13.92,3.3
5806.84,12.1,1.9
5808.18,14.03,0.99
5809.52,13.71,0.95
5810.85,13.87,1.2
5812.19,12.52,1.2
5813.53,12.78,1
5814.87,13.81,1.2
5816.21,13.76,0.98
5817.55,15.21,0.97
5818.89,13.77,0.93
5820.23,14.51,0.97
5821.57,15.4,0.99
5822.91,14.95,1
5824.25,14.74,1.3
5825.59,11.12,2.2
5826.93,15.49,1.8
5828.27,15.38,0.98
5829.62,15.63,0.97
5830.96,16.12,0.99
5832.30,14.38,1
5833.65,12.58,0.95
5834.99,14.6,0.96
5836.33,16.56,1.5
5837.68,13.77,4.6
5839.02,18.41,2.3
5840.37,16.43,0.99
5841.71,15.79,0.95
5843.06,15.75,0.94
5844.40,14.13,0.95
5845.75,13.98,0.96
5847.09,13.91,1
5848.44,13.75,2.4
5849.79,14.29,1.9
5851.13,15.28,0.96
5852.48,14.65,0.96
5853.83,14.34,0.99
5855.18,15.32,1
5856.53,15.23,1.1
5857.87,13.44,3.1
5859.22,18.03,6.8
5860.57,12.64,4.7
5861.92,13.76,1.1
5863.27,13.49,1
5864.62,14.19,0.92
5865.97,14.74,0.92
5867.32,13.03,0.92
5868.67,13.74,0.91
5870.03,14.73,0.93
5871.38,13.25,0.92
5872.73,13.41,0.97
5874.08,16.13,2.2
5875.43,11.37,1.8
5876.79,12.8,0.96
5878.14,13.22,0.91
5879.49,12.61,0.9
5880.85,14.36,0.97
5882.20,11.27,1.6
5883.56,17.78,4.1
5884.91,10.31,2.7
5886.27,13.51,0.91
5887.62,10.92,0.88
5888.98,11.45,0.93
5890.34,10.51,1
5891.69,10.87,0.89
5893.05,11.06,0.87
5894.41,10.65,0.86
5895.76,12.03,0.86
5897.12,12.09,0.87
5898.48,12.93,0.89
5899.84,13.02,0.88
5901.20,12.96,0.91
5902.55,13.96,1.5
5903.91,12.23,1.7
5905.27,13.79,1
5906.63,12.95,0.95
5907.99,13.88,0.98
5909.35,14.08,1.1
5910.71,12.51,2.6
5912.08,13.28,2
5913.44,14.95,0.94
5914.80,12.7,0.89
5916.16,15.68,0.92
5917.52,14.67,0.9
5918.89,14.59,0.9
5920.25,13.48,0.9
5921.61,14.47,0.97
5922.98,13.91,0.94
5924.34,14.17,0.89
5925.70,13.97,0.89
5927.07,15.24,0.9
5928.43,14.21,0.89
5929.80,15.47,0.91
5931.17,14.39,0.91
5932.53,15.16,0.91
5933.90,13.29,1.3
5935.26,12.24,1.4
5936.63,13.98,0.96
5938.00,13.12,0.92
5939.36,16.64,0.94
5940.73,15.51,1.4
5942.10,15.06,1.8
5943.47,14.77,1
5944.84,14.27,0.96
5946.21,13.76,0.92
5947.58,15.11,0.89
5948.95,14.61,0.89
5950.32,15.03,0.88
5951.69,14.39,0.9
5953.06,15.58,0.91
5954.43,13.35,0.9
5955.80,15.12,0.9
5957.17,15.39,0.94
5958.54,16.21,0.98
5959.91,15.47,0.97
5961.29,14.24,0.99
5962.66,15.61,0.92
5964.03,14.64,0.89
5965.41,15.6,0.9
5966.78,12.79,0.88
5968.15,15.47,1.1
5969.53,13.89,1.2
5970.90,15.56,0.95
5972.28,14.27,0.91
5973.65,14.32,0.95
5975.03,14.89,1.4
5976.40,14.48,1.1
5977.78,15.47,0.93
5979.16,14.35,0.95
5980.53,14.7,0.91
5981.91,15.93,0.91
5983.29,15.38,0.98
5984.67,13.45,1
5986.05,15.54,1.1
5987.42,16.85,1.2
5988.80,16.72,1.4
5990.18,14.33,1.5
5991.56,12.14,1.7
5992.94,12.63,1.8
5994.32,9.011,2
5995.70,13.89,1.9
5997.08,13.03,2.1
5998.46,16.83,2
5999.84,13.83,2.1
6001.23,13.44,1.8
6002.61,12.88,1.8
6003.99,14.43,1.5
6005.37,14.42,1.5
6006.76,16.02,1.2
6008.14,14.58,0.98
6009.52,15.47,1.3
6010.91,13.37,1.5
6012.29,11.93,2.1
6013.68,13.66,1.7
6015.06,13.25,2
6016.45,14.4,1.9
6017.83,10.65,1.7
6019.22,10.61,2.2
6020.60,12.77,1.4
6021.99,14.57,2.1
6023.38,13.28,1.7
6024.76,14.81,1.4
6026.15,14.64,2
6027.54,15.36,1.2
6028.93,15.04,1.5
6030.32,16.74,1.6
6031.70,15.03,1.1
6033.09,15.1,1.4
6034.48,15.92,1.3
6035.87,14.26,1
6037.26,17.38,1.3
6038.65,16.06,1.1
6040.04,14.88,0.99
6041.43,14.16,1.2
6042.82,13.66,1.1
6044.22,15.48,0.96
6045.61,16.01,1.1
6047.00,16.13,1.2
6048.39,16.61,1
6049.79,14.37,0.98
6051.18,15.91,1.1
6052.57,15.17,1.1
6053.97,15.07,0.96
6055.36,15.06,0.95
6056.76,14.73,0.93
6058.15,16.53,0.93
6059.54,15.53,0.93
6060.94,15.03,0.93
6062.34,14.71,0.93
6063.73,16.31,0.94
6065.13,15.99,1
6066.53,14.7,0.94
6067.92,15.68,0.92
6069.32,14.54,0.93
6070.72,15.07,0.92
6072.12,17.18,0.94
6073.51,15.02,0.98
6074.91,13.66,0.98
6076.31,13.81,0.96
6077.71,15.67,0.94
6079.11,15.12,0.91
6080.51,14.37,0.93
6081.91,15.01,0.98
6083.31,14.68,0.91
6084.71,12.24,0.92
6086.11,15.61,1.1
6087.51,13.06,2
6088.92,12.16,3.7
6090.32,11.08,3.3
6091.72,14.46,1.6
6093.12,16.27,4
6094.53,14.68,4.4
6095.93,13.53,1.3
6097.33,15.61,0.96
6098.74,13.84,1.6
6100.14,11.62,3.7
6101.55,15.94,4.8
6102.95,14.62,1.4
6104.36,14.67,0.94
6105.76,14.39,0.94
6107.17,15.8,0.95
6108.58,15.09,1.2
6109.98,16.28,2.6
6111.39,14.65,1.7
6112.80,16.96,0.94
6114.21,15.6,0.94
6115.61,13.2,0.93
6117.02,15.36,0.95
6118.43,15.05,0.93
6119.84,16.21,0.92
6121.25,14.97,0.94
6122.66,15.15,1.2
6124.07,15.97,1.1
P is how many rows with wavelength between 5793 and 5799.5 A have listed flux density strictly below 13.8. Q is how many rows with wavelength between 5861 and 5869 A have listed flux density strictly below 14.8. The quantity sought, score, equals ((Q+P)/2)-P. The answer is 2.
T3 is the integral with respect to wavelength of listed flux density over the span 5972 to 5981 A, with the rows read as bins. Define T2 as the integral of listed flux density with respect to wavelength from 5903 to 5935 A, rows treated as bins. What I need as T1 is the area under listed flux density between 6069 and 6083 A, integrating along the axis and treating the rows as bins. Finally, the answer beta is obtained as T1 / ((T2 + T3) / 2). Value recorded 0.7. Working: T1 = 209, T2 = 449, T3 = 132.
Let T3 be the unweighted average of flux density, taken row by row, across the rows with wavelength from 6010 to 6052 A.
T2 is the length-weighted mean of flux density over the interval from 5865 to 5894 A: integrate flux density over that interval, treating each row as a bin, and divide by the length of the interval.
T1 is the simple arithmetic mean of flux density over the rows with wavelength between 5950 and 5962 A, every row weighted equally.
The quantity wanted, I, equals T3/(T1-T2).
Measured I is 7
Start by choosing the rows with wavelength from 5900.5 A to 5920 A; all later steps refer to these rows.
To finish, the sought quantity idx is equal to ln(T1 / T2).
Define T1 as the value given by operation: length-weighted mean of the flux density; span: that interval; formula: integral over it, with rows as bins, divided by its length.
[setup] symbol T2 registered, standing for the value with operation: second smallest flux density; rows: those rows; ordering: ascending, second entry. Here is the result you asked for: 0.093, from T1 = 13.7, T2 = 12.51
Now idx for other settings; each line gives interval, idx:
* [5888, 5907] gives 0.132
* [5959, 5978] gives 0.061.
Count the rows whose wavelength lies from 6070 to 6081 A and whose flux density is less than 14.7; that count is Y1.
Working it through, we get 3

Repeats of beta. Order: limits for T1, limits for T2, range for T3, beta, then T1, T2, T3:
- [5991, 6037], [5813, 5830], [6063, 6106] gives 1.5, 640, 244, 625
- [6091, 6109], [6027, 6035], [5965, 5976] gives 1.9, 264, 124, 160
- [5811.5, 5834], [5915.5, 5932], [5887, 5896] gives 1.9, 321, 240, 99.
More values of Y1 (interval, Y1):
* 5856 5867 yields 5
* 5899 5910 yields 8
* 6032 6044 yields 3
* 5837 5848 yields 4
